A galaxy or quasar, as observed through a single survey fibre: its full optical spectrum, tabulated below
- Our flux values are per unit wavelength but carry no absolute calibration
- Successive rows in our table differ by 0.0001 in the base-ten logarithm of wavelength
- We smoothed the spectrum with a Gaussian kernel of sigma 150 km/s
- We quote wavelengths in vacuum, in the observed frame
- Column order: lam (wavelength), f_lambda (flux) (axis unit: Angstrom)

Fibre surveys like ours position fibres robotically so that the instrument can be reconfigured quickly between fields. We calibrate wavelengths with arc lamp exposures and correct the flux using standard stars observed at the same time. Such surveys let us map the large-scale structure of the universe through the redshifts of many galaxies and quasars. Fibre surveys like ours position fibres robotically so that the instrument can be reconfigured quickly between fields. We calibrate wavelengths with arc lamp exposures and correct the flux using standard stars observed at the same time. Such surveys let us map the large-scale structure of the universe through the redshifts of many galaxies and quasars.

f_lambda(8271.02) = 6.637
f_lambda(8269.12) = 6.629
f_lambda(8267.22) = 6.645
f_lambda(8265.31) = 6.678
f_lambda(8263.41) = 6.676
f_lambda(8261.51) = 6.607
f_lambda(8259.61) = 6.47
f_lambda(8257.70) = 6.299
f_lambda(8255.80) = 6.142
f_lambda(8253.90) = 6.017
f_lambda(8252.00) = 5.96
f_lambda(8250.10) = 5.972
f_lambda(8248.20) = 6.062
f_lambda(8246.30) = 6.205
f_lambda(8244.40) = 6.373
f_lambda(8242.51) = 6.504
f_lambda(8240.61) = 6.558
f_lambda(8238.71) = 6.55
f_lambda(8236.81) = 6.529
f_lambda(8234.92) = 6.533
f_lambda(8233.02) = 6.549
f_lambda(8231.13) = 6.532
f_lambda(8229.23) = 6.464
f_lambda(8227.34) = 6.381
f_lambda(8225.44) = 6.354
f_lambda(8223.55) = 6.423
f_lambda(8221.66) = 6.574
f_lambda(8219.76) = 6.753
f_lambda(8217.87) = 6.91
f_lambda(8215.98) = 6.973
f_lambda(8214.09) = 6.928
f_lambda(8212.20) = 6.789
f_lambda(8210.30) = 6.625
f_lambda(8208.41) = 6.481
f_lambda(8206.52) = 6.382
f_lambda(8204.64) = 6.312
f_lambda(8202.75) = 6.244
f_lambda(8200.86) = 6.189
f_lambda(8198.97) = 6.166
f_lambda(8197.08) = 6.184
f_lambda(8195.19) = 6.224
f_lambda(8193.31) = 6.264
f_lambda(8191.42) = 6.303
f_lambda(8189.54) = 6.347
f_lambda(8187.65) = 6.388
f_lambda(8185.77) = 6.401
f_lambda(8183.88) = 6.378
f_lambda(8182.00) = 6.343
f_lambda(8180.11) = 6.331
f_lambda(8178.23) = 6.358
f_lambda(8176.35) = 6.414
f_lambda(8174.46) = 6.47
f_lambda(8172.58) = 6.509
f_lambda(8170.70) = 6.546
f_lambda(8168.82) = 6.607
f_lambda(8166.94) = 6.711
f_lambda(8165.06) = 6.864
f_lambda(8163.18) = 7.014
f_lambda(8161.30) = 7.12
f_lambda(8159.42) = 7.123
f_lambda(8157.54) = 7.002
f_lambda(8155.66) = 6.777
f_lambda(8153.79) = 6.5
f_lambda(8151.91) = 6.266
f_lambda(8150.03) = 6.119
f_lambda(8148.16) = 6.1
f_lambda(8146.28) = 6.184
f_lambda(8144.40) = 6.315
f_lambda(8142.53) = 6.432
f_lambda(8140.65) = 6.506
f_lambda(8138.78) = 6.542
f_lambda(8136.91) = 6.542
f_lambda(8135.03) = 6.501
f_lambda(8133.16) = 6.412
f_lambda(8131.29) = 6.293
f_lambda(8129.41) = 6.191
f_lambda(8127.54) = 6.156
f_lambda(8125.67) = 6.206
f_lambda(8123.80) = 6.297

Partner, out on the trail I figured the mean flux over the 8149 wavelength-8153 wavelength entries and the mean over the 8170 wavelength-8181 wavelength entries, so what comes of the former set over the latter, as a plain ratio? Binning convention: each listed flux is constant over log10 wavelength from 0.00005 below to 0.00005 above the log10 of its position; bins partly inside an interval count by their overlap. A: 0.96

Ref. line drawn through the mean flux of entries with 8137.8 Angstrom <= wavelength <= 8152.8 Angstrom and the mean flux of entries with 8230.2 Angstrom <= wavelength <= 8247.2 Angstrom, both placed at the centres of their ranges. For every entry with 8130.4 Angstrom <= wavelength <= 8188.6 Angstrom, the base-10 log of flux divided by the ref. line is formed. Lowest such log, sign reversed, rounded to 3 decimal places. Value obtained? 0.015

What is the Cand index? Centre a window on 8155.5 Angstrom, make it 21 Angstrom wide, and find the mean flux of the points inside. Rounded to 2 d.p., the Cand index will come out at 6.64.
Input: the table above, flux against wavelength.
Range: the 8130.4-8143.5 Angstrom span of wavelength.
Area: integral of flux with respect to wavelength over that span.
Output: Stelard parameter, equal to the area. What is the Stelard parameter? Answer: 84.7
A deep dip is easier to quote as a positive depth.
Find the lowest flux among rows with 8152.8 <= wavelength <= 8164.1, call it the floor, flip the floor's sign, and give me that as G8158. -6.50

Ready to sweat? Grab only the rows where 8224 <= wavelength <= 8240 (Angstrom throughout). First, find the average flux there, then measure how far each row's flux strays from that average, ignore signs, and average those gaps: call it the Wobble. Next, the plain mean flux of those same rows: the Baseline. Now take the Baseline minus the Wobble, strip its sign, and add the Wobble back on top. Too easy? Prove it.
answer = 6.49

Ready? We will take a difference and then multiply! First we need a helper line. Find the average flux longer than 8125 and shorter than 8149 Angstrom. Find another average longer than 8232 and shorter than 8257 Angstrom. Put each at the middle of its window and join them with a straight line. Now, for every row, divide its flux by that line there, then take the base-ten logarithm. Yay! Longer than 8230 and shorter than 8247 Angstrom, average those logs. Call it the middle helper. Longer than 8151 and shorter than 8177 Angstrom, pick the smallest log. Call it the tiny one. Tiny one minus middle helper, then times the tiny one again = 0.0001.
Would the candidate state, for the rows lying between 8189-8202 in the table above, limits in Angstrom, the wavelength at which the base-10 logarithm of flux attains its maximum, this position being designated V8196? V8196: 8189.54 Angstrom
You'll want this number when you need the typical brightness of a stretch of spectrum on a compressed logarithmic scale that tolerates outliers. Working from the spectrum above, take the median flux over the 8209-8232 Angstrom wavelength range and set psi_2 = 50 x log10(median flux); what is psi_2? 41.0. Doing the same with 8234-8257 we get 39.9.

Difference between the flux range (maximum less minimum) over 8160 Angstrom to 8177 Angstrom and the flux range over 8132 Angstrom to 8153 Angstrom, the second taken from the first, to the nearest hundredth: 0.26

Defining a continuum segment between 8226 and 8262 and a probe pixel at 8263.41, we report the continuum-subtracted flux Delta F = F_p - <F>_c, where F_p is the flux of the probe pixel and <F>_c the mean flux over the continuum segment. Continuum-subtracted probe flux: 0.3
